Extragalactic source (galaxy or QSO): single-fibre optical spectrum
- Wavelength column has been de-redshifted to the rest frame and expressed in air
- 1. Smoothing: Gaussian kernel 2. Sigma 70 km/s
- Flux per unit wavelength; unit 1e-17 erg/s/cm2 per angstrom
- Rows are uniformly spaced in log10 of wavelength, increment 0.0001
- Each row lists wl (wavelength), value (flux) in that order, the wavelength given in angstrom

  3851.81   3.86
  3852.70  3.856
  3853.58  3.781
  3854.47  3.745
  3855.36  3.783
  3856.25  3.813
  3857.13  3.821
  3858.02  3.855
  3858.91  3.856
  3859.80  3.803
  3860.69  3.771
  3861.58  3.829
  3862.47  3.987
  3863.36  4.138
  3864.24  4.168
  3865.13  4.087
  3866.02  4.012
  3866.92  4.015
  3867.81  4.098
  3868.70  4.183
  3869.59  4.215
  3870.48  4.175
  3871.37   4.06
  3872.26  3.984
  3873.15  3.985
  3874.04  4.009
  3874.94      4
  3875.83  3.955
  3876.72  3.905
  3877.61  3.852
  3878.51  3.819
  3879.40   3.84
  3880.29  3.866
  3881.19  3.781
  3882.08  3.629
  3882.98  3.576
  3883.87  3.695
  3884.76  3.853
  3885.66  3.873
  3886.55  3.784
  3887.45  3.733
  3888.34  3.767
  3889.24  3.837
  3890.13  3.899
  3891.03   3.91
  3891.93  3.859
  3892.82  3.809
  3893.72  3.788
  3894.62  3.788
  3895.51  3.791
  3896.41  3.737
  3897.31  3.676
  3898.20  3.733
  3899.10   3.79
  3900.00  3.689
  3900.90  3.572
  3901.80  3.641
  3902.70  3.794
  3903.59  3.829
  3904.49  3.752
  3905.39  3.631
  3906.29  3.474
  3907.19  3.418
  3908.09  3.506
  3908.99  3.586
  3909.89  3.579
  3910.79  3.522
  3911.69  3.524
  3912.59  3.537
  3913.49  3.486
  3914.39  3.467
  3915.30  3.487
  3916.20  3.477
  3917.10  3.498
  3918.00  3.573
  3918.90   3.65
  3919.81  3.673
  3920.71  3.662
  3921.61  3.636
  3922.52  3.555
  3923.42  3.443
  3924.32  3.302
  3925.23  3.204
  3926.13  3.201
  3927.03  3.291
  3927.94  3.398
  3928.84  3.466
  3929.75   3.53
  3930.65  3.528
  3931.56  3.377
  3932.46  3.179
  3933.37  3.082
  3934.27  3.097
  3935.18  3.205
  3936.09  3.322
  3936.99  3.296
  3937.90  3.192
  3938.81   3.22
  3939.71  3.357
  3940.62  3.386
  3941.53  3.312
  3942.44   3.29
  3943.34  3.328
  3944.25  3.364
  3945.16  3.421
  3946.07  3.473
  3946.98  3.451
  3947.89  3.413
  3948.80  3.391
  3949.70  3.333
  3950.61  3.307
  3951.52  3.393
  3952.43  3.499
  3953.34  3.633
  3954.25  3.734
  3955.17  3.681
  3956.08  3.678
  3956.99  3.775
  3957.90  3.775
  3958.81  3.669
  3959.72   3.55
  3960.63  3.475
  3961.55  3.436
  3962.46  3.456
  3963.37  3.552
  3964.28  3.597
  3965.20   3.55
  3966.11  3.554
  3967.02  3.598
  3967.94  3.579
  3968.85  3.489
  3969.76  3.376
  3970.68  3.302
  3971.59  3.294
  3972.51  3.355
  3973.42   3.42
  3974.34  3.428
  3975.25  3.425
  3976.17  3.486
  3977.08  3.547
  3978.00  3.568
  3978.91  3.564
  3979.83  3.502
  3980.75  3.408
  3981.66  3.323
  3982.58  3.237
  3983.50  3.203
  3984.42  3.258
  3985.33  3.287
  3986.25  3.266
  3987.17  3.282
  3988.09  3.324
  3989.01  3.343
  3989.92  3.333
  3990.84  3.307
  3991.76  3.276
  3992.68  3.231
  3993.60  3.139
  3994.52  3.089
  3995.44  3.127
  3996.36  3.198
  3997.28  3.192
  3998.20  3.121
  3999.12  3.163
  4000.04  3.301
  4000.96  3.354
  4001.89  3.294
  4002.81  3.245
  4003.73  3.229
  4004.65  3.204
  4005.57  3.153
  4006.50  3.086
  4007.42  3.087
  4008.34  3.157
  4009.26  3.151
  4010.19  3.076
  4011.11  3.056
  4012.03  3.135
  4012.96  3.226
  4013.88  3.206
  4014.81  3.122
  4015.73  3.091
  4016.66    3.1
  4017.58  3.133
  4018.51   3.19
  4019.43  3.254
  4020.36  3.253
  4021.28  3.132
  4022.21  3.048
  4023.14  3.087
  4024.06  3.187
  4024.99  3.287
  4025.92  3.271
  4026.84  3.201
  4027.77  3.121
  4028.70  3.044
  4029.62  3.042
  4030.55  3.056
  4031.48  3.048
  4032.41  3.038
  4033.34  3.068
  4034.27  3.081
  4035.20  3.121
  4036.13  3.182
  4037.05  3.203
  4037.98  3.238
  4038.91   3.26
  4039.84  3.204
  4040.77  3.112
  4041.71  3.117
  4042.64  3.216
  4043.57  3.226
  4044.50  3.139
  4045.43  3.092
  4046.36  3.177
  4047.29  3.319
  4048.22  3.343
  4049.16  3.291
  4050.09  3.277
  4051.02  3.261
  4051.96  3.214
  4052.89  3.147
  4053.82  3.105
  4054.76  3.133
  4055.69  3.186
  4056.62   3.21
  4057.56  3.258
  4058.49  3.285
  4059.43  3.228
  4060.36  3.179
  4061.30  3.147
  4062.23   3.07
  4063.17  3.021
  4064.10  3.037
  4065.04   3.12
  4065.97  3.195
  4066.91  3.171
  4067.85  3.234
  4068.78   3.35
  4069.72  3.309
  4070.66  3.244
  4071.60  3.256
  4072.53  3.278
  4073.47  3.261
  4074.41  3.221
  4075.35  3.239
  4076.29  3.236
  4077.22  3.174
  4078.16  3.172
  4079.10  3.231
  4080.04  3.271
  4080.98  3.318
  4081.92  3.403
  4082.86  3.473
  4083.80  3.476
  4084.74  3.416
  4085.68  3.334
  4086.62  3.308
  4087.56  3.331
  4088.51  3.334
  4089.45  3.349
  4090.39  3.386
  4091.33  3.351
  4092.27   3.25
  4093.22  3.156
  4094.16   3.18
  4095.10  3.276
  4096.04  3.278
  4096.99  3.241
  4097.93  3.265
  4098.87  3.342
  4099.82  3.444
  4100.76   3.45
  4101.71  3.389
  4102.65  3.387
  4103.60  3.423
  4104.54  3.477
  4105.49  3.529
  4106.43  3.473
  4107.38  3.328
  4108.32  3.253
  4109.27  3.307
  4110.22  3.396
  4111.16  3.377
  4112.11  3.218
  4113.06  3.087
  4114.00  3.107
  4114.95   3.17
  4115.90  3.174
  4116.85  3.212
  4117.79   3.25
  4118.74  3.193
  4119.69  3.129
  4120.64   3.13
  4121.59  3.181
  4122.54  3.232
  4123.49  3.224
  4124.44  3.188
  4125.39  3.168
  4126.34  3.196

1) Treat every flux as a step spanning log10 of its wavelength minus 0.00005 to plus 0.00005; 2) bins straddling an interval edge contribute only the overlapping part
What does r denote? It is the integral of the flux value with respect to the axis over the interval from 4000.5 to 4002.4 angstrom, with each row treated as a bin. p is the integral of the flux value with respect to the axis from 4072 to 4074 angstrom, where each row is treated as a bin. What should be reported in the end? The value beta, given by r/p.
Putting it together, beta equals 0.96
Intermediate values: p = 6.55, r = 6.29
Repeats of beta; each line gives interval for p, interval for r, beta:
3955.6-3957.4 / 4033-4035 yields 0.92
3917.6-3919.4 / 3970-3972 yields 1.02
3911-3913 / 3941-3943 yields 0.94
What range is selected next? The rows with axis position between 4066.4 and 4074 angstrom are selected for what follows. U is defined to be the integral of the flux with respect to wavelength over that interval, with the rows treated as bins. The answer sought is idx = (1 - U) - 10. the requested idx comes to -33.8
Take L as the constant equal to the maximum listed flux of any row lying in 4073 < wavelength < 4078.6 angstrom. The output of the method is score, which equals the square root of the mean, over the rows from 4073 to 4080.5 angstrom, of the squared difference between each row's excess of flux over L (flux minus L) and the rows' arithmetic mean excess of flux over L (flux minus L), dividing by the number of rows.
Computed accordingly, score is 0.034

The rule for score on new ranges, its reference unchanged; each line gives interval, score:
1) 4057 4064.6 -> 0.095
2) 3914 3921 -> 0.084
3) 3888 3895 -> 0.050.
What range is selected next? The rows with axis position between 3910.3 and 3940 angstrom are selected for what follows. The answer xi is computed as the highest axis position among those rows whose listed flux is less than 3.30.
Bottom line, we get 3938.81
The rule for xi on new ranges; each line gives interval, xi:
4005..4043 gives 4042.64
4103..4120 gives 4119.69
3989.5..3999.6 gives 3999.12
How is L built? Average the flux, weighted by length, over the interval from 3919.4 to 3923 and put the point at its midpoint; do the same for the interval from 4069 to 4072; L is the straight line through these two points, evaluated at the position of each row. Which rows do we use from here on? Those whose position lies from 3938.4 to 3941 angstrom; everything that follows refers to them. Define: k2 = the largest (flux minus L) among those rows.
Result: -0.20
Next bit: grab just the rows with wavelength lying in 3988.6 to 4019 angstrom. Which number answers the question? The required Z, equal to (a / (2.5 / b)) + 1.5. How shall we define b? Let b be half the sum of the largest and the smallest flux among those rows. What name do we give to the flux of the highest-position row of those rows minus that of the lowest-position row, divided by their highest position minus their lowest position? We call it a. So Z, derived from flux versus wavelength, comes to 1.49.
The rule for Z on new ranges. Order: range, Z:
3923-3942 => 1.49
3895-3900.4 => 1.47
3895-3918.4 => 1.49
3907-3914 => 1.52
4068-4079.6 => 1.48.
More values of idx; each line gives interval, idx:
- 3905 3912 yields -33.7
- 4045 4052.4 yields -33.0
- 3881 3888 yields -35.2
